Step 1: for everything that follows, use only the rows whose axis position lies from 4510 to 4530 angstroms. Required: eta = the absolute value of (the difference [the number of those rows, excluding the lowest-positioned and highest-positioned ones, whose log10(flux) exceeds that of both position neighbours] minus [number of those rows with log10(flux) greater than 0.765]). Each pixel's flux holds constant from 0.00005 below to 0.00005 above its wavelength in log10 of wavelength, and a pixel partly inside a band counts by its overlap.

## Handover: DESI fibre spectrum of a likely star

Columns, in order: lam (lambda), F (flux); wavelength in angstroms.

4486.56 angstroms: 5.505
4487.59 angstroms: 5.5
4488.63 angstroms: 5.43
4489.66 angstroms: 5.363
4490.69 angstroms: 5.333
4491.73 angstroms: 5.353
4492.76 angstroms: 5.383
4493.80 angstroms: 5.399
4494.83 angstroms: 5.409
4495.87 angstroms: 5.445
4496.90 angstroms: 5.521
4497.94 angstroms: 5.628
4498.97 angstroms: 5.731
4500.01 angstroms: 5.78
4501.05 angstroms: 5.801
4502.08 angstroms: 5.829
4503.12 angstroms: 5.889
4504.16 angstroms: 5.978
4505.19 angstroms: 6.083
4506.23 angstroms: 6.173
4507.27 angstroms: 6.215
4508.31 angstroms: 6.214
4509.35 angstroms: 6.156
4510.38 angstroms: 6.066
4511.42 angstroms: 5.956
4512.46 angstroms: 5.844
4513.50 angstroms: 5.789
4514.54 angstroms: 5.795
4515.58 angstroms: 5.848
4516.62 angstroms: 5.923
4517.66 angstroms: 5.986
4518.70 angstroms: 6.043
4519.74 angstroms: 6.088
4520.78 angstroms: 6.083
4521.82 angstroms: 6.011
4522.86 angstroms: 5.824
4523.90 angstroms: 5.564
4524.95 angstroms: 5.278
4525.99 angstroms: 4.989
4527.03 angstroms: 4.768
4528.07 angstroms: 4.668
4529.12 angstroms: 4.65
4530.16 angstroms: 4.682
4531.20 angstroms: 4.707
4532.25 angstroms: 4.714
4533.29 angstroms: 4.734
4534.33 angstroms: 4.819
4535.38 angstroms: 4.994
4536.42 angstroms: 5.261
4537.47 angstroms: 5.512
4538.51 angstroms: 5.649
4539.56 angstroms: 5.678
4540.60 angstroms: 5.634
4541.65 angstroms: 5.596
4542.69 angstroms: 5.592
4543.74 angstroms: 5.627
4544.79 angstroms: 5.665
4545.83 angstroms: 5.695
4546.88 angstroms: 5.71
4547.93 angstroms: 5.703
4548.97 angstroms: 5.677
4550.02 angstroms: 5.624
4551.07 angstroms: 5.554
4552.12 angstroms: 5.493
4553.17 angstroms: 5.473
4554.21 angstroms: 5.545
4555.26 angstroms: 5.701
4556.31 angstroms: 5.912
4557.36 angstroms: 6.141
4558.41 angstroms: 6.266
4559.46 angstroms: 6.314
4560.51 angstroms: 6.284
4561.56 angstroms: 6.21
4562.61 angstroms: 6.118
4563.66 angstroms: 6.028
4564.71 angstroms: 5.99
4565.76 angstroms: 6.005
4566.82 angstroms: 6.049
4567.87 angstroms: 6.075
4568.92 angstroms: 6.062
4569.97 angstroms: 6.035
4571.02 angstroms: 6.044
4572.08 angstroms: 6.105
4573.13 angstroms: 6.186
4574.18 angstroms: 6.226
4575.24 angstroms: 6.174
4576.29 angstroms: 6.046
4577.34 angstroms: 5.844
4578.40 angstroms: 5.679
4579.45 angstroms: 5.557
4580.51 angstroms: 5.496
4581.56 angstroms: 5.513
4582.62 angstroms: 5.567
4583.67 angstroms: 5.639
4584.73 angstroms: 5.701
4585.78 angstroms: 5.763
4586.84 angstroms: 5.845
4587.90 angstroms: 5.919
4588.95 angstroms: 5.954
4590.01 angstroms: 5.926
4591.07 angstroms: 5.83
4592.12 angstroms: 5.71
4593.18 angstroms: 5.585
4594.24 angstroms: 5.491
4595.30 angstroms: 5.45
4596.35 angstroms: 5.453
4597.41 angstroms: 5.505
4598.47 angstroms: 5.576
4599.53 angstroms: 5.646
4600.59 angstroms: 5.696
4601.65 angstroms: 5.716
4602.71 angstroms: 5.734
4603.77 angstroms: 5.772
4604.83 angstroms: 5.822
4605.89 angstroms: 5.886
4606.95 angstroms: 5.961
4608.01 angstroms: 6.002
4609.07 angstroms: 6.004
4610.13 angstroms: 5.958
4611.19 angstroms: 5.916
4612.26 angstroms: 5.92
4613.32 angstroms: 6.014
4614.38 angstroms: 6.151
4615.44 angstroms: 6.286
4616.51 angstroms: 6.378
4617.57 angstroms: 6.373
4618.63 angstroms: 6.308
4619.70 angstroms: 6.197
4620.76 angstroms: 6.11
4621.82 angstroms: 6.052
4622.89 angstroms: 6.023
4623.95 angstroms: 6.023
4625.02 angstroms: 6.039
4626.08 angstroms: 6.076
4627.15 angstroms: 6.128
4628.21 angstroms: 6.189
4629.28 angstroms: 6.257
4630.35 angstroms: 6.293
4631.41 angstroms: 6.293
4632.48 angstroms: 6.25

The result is 10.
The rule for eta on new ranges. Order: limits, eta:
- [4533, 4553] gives 2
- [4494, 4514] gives 10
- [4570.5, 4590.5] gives 9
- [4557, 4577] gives 16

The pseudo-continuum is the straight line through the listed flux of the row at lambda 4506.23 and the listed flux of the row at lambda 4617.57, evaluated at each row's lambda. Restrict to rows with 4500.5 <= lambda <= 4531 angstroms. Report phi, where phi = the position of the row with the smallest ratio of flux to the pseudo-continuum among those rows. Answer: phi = 4529.12 angstroms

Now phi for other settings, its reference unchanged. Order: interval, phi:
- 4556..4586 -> 4580.51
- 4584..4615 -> 4595.30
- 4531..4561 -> 4531.20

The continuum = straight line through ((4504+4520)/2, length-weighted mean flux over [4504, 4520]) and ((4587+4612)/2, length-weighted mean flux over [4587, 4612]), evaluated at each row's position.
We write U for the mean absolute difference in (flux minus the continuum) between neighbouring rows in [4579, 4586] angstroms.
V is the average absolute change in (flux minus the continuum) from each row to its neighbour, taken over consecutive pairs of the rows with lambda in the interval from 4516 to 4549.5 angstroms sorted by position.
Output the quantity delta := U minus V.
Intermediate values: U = 0.057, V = 0.09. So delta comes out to -0.036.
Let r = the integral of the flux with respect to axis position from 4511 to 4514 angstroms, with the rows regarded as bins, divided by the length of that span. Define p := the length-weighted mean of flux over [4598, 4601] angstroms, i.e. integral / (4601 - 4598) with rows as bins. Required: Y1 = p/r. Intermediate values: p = 5.63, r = 5.9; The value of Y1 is 0.96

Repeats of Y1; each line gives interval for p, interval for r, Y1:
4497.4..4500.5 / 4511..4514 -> 0.97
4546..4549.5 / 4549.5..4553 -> 1.03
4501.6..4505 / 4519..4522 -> 0.98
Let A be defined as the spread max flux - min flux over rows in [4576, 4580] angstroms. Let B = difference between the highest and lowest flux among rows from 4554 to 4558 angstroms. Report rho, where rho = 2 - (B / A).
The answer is 0.8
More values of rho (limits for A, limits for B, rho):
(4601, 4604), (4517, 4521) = 0.2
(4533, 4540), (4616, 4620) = 1.8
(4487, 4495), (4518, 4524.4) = -1.1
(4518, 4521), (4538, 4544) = 0.1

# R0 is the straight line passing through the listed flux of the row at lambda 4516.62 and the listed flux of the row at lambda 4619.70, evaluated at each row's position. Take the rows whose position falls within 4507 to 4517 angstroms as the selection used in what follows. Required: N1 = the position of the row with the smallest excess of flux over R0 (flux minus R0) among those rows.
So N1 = 4513.50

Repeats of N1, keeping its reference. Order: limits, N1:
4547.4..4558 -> 4553.17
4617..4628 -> 4623.95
